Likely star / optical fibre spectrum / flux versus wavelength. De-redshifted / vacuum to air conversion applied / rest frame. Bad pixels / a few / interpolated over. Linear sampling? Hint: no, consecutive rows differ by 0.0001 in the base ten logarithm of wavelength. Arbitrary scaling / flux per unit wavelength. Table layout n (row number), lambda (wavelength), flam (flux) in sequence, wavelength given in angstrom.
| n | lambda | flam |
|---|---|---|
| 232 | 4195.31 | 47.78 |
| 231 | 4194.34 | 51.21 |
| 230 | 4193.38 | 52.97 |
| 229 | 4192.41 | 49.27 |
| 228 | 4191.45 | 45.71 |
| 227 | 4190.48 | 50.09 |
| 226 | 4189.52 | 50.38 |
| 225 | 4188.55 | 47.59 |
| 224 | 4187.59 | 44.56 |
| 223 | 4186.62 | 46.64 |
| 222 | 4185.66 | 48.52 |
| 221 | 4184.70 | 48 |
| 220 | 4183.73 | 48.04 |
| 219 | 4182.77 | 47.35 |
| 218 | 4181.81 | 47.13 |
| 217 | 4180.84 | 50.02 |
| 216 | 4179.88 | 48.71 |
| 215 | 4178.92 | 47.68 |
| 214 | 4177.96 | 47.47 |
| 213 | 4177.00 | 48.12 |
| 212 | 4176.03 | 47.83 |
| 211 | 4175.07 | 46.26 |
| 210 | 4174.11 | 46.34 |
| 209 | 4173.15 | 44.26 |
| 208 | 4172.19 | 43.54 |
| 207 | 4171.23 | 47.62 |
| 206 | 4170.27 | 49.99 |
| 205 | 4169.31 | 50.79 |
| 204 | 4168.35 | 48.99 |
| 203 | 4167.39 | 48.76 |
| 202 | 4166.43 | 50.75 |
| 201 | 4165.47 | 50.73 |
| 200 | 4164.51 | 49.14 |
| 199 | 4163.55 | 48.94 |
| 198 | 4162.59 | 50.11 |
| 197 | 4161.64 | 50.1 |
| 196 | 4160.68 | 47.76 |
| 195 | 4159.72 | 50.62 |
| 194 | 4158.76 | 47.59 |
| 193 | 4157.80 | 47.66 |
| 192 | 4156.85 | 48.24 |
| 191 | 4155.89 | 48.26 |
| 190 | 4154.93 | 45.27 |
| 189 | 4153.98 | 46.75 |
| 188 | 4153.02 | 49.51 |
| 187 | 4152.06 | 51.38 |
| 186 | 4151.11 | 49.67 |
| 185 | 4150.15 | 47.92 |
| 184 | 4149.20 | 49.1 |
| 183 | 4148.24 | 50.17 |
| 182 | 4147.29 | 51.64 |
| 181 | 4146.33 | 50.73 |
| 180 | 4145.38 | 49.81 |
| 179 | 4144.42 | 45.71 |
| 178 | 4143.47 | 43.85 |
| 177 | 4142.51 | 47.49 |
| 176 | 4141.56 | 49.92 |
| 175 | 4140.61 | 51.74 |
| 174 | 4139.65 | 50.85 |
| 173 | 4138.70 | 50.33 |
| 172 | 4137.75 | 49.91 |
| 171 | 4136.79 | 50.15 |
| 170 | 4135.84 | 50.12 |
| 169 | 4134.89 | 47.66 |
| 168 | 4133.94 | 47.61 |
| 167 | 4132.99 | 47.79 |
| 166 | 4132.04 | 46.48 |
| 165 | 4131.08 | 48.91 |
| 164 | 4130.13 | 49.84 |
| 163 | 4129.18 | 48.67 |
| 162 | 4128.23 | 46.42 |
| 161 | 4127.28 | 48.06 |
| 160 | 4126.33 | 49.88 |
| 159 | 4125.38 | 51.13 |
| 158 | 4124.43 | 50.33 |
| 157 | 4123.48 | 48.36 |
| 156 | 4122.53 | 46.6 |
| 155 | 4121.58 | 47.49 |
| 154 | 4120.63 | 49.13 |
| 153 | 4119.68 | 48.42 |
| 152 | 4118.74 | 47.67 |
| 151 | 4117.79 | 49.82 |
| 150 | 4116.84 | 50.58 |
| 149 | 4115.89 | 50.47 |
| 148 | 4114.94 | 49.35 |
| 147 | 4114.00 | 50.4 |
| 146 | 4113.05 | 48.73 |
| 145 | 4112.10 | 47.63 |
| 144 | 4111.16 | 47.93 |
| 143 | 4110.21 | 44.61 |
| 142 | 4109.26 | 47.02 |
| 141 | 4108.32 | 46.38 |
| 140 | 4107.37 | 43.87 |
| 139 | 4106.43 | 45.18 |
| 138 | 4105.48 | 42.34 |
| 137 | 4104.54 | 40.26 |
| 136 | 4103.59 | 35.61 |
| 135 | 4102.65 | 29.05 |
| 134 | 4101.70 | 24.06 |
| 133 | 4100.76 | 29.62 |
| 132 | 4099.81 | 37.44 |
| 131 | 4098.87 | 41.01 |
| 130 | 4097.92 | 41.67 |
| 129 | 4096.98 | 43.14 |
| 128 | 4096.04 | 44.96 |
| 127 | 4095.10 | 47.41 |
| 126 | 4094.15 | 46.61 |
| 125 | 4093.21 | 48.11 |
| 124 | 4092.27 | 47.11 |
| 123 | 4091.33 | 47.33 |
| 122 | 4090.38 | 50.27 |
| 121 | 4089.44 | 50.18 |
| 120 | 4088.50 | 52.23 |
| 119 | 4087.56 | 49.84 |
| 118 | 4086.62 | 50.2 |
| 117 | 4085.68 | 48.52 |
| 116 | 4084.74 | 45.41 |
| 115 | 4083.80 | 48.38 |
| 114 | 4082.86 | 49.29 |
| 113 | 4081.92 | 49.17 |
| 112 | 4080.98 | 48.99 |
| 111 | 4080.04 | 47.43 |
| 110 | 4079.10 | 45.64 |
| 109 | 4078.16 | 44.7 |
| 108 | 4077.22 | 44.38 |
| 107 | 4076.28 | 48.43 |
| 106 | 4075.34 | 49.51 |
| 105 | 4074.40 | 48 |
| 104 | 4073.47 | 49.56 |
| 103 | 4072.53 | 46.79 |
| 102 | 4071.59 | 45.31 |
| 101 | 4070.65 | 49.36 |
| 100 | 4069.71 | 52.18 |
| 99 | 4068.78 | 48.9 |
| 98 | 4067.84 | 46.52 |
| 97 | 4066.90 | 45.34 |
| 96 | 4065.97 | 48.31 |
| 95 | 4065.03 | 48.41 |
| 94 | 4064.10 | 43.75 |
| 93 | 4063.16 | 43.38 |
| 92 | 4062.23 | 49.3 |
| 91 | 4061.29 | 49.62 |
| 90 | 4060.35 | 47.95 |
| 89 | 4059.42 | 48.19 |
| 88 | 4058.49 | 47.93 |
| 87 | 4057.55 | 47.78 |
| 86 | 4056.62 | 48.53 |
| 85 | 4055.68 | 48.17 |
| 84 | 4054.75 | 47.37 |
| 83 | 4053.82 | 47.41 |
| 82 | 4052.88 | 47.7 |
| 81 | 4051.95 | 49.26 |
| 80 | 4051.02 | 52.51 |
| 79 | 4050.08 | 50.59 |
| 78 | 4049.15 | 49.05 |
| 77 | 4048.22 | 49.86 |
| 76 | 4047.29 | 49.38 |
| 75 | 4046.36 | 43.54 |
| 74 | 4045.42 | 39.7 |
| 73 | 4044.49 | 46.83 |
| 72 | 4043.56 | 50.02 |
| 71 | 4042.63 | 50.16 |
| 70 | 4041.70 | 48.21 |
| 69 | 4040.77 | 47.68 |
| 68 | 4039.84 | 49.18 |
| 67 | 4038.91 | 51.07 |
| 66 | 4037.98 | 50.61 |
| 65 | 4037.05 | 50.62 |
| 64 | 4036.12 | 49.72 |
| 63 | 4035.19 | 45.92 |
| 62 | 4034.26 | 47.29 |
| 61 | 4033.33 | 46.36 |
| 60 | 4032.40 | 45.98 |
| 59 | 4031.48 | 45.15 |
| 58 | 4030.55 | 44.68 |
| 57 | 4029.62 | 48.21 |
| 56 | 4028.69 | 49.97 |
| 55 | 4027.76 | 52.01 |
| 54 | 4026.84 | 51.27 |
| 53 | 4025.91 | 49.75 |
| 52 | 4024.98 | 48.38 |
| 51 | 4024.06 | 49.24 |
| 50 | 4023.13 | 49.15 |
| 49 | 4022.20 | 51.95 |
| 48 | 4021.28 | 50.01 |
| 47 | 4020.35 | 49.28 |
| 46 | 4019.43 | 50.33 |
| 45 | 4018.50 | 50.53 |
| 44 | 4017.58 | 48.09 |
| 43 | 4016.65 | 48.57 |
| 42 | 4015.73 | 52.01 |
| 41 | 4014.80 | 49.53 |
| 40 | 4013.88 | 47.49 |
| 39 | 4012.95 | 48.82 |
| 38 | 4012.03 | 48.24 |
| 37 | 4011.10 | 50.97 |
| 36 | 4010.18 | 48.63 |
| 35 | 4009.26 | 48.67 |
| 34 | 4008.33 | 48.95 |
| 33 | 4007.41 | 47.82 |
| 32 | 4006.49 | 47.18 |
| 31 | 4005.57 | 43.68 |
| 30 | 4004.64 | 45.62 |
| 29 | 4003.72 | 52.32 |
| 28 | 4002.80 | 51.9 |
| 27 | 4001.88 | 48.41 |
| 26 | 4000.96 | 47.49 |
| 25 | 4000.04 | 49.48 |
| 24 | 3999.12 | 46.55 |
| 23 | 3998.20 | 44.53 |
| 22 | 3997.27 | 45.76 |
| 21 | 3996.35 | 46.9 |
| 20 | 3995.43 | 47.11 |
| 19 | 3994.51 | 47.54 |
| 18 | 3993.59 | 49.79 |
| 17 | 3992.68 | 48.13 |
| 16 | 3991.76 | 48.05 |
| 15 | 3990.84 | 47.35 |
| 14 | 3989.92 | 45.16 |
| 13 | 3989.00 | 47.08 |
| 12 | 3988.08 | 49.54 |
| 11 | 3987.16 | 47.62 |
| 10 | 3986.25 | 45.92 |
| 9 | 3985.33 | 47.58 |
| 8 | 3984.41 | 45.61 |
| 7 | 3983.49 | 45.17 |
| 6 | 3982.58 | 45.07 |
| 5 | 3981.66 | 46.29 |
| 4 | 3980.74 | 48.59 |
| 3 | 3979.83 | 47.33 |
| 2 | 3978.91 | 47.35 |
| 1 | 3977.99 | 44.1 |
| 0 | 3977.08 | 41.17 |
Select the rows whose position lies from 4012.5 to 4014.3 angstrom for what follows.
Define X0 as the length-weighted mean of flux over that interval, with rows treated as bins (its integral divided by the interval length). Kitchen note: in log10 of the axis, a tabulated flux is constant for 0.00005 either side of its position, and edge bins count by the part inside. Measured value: 48.0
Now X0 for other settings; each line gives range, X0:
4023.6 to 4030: 49.9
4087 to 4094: 49.2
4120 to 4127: 48.9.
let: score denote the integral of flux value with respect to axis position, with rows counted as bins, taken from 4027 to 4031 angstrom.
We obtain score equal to 196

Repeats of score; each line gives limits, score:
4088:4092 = 199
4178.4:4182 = 175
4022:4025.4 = 168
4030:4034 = 183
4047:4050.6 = 179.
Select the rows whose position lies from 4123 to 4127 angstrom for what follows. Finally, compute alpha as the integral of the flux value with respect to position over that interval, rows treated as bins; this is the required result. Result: 199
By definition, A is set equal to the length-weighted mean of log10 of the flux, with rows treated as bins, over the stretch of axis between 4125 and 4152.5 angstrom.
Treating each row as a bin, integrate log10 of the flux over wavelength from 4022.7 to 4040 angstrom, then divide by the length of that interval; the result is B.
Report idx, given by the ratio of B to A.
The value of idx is 1.00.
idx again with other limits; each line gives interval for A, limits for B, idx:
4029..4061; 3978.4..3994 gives 1.00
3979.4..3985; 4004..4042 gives 1.01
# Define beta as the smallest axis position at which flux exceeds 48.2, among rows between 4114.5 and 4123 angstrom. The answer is 4114.94 angstrom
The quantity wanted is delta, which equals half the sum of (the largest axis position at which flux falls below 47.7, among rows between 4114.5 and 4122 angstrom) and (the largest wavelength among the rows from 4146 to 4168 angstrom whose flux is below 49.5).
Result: 4144.5 angstrom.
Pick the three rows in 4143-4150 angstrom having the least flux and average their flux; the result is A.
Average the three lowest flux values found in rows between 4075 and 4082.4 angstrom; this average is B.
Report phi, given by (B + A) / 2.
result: 45.6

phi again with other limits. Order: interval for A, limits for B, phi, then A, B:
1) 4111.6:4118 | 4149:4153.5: 48.7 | 48.6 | 49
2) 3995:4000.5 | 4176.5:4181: 46.7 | 45.6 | 48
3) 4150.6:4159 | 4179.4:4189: 46.3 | 46.5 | 46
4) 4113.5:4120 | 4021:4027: 48.7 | 48.5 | 49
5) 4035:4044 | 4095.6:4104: 37.4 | 47.3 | 28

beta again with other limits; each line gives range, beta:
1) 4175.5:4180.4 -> 4179.88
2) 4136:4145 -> 4136.79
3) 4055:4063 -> 4056.62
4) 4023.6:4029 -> 4024.06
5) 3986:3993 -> 3988.08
